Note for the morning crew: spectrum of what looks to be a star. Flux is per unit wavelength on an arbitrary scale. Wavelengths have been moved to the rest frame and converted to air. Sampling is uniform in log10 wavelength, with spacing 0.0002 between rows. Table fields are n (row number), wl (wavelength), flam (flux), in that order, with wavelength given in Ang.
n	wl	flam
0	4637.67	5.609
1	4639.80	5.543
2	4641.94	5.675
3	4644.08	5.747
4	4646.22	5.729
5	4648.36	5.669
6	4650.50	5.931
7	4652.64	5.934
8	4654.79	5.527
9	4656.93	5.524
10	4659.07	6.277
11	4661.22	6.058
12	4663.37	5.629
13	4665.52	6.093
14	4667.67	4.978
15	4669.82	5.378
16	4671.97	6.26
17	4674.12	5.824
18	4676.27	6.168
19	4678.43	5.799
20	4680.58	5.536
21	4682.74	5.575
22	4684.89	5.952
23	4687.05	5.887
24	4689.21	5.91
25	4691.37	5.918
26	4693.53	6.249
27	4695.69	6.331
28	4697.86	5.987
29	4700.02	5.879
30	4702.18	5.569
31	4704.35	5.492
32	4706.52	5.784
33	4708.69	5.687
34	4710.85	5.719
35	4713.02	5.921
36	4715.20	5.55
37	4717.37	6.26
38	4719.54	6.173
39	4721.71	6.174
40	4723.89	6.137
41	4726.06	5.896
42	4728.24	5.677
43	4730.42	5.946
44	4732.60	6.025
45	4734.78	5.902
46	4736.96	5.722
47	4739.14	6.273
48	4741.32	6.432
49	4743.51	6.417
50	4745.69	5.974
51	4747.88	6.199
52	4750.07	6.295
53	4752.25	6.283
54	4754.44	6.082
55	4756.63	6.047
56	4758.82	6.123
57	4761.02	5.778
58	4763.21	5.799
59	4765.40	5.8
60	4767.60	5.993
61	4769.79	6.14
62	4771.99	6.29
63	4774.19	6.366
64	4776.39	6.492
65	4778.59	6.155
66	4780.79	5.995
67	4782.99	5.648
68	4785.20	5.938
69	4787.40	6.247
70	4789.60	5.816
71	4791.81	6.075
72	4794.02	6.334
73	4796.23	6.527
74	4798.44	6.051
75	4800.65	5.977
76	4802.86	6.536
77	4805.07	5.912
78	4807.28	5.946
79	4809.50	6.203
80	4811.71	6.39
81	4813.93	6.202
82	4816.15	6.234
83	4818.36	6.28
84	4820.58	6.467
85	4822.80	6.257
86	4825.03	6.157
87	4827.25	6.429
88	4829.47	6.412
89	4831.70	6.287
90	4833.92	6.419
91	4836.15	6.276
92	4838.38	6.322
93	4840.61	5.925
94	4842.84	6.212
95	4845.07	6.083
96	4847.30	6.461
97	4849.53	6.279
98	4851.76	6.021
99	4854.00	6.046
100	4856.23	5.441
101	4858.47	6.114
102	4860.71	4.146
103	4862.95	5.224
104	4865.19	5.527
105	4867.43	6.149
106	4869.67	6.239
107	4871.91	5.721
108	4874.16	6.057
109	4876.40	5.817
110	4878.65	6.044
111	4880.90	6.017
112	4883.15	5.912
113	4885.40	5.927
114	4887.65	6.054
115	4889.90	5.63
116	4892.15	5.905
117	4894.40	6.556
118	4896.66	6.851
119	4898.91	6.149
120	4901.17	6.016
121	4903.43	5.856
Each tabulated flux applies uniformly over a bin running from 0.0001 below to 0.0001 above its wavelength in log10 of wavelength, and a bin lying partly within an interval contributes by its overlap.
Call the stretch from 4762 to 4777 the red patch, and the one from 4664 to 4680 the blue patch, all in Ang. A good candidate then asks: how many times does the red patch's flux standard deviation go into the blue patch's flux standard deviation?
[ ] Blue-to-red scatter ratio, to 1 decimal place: 1.7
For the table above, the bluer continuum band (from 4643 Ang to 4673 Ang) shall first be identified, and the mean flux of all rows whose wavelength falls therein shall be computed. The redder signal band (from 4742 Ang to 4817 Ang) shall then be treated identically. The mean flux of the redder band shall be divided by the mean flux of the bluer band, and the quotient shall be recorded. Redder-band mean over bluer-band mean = 1.06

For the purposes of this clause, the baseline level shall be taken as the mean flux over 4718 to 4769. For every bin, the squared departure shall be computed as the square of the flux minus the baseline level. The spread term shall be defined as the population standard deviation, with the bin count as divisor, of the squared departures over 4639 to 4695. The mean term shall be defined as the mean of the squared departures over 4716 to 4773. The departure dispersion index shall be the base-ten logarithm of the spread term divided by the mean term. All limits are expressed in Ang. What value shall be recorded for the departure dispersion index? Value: 0.72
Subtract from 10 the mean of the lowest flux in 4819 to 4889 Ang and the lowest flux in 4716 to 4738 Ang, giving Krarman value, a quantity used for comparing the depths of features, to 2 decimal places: 5.09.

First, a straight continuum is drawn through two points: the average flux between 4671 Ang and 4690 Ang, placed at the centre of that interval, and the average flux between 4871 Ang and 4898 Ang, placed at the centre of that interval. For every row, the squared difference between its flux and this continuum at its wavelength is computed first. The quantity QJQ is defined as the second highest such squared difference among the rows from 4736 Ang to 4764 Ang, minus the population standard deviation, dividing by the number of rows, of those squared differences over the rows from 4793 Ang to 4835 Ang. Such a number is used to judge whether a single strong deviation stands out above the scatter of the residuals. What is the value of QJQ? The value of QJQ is 0.14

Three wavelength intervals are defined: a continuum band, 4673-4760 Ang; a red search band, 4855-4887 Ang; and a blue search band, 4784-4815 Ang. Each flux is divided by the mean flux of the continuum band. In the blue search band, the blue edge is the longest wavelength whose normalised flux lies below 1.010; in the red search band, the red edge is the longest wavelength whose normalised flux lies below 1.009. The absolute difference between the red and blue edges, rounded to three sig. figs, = 78.1 Ang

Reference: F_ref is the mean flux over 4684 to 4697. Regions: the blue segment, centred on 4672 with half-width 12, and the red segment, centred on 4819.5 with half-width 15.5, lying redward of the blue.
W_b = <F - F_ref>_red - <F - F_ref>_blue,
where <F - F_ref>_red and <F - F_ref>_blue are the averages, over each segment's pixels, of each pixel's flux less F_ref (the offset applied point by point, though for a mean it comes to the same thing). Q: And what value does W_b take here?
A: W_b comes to 0.50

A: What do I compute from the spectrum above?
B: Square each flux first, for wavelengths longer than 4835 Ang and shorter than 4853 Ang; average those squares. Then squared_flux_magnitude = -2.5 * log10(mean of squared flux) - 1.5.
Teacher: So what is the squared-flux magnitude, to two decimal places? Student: -5.46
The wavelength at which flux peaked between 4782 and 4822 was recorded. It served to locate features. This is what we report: 4802.86 Ang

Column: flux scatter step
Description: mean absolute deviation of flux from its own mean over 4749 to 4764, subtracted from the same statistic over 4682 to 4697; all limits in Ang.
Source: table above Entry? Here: 0.023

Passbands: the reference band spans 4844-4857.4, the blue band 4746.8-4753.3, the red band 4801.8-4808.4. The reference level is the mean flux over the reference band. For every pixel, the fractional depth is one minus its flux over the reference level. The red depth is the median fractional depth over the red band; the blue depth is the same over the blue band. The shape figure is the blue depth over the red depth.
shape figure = -2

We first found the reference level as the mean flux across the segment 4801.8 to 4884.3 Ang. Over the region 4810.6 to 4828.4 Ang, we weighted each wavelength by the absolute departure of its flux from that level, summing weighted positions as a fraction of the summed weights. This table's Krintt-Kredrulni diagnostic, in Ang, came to 4819.6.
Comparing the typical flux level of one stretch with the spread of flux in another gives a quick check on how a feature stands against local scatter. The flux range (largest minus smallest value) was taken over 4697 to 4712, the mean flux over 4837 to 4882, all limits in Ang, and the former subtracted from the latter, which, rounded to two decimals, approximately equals 5.40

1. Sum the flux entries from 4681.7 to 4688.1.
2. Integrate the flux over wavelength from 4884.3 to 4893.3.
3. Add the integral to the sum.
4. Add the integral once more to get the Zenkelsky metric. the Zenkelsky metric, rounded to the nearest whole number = 123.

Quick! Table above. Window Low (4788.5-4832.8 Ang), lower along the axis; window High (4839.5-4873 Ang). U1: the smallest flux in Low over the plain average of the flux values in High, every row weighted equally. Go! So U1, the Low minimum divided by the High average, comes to 1.00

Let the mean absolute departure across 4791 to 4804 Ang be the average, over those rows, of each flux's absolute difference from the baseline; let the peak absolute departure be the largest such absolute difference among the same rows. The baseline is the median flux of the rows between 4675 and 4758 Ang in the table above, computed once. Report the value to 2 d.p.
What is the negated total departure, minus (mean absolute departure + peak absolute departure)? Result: -0.89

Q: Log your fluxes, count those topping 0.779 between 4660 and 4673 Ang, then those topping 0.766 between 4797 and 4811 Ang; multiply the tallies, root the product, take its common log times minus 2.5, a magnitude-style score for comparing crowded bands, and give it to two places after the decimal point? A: -1.57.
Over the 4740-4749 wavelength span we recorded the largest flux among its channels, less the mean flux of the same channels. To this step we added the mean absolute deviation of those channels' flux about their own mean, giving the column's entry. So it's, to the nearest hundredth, 0.35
